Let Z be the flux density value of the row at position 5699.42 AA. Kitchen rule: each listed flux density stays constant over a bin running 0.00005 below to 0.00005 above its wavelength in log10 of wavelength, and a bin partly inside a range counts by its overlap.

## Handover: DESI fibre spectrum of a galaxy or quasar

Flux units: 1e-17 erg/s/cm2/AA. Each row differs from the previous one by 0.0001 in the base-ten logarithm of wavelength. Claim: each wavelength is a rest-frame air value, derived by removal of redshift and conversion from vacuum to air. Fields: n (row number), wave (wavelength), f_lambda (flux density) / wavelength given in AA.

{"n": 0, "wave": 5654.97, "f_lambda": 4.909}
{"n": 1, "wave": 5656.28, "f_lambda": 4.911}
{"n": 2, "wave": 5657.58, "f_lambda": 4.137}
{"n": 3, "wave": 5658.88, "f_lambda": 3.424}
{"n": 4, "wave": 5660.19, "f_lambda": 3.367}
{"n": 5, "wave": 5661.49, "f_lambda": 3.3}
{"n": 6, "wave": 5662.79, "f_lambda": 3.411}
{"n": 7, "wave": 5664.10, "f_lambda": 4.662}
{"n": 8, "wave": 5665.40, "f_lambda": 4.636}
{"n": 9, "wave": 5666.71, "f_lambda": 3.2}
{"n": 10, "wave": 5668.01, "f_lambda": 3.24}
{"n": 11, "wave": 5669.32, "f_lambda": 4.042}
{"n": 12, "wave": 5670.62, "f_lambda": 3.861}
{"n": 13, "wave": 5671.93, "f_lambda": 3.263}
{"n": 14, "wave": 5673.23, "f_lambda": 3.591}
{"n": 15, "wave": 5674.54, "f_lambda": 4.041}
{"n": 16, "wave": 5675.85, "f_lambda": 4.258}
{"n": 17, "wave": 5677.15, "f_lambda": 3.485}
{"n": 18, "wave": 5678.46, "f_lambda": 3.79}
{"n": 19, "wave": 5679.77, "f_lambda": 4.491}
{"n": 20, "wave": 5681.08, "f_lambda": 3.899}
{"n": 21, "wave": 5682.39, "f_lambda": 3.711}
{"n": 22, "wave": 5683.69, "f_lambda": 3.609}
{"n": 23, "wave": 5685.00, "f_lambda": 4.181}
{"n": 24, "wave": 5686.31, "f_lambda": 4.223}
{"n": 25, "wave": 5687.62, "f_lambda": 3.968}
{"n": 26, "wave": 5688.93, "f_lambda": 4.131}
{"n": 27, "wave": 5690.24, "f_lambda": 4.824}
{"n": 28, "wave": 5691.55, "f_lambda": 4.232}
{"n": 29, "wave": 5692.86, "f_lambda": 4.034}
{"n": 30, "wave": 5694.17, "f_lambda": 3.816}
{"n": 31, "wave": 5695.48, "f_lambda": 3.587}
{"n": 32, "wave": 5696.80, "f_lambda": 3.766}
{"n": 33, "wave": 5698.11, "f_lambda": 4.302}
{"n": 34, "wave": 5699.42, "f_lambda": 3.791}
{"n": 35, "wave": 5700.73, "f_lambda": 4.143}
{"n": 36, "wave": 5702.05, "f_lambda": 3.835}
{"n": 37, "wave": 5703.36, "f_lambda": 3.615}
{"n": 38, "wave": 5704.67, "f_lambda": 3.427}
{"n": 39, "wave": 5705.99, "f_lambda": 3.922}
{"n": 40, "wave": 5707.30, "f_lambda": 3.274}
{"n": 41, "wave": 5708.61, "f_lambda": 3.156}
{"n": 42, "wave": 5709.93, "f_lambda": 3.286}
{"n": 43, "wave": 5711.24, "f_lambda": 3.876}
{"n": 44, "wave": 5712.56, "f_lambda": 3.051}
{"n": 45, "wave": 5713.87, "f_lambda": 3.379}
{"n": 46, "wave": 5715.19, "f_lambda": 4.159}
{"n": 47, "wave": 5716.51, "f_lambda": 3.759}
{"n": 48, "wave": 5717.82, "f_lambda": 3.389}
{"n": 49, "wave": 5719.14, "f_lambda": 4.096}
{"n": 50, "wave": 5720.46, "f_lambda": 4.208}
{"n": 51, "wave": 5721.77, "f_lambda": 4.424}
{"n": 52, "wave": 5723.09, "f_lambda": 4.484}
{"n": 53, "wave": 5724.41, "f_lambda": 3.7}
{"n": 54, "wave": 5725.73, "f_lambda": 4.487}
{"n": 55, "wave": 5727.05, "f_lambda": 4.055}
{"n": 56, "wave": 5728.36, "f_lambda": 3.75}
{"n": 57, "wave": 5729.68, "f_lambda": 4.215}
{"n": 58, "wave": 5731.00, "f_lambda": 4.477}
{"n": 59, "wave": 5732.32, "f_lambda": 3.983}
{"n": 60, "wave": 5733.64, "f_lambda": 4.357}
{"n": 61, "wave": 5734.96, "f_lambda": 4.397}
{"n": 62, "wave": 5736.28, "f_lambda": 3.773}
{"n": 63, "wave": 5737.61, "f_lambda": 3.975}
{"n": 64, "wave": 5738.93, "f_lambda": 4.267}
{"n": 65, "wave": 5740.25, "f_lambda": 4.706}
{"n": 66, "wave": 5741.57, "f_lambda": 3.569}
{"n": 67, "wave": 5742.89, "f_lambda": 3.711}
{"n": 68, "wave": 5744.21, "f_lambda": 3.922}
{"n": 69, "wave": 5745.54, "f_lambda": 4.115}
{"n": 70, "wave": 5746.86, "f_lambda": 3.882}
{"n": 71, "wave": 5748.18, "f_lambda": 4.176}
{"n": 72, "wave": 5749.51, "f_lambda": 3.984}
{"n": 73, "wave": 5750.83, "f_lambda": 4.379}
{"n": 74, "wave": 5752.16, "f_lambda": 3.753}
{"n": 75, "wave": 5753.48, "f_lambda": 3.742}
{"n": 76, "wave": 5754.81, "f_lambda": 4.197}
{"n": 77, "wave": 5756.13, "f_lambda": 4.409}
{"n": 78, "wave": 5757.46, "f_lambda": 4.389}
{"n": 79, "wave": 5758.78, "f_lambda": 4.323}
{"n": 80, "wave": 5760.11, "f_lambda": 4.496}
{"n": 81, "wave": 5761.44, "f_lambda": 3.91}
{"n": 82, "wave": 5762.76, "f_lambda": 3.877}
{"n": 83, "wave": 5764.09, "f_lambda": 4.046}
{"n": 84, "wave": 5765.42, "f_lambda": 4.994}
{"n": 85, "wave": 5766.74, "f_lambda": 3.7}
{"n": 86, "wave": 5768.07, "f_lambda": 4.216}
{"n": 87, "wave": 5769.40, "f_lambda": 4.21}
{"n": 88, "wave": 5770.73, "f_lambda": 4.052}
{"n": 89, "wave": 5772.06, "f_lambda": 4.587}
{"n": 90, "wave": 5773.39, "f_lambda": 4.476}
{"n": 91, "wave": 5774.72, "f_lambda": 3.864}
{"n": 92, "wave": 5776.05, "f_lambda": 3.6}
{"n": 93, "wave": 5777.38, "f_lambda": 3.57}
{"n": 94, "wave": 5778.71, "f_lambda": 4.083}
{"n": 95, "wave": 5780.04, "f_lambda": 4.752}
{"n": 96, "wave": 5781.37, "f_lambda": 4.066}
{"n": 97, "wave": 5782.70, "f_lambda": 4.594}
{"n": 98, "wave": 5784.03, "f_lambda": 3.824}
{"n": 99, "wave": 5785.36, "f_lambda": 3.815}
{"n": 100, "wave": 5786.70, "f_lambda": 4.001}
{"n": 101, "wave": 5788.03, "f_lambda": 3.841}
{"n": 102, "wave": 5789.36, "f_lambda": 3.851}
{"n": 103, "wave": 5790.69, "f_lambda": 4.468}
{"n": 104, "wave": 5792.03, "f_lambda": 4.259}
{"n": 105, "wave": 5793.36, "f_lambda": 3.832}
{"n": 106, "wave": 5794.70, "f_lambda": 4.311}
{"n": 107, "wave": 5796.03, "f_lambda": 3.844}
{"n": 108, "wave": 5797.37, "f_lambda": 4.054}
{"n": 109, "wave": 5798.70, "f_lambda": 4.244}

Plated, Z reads 3.791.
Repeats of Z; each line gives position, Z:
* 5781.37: 4.066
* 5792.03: 4.259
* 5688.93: 4.131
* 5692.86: 4.034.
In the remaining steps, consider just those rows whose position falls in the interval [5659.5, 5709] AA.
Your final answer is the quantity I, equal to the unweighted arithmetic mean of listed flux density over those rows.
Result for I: 3.84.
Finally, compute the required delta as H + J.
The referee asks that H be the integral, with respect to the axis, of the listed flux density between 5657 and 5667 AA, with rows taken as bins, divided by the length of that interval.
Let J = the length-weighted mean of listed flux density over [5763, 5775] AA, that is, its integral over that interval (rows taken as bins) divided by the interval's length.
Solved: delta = 8.02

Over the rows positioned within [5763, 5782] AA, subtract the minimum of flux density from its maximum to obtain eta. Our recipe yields 1.42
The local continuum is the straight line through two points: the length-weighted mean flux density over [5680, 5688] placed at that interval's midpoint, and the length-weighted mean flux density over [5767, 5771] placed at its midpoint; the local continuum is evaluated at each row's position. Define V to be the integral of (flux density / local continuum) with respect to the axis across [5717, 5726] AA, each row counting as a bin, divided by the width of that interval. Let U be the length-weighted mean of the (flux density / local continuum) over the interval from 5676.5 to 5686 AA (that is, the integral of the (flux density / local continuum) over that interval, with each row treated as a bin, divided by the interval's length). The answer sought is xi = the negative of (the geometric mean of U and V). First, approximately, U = 0.98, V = 1.01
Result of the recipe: -1.00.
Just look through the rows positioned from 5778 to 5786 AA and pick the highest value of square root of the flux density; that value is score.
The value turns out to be 2.18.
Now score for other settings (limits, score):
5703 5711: 1.98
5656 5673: 2.22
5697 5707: 2.07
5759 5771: 2.23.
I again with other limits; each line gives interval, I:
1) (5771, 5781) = 4.13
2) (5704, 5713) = 3.43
